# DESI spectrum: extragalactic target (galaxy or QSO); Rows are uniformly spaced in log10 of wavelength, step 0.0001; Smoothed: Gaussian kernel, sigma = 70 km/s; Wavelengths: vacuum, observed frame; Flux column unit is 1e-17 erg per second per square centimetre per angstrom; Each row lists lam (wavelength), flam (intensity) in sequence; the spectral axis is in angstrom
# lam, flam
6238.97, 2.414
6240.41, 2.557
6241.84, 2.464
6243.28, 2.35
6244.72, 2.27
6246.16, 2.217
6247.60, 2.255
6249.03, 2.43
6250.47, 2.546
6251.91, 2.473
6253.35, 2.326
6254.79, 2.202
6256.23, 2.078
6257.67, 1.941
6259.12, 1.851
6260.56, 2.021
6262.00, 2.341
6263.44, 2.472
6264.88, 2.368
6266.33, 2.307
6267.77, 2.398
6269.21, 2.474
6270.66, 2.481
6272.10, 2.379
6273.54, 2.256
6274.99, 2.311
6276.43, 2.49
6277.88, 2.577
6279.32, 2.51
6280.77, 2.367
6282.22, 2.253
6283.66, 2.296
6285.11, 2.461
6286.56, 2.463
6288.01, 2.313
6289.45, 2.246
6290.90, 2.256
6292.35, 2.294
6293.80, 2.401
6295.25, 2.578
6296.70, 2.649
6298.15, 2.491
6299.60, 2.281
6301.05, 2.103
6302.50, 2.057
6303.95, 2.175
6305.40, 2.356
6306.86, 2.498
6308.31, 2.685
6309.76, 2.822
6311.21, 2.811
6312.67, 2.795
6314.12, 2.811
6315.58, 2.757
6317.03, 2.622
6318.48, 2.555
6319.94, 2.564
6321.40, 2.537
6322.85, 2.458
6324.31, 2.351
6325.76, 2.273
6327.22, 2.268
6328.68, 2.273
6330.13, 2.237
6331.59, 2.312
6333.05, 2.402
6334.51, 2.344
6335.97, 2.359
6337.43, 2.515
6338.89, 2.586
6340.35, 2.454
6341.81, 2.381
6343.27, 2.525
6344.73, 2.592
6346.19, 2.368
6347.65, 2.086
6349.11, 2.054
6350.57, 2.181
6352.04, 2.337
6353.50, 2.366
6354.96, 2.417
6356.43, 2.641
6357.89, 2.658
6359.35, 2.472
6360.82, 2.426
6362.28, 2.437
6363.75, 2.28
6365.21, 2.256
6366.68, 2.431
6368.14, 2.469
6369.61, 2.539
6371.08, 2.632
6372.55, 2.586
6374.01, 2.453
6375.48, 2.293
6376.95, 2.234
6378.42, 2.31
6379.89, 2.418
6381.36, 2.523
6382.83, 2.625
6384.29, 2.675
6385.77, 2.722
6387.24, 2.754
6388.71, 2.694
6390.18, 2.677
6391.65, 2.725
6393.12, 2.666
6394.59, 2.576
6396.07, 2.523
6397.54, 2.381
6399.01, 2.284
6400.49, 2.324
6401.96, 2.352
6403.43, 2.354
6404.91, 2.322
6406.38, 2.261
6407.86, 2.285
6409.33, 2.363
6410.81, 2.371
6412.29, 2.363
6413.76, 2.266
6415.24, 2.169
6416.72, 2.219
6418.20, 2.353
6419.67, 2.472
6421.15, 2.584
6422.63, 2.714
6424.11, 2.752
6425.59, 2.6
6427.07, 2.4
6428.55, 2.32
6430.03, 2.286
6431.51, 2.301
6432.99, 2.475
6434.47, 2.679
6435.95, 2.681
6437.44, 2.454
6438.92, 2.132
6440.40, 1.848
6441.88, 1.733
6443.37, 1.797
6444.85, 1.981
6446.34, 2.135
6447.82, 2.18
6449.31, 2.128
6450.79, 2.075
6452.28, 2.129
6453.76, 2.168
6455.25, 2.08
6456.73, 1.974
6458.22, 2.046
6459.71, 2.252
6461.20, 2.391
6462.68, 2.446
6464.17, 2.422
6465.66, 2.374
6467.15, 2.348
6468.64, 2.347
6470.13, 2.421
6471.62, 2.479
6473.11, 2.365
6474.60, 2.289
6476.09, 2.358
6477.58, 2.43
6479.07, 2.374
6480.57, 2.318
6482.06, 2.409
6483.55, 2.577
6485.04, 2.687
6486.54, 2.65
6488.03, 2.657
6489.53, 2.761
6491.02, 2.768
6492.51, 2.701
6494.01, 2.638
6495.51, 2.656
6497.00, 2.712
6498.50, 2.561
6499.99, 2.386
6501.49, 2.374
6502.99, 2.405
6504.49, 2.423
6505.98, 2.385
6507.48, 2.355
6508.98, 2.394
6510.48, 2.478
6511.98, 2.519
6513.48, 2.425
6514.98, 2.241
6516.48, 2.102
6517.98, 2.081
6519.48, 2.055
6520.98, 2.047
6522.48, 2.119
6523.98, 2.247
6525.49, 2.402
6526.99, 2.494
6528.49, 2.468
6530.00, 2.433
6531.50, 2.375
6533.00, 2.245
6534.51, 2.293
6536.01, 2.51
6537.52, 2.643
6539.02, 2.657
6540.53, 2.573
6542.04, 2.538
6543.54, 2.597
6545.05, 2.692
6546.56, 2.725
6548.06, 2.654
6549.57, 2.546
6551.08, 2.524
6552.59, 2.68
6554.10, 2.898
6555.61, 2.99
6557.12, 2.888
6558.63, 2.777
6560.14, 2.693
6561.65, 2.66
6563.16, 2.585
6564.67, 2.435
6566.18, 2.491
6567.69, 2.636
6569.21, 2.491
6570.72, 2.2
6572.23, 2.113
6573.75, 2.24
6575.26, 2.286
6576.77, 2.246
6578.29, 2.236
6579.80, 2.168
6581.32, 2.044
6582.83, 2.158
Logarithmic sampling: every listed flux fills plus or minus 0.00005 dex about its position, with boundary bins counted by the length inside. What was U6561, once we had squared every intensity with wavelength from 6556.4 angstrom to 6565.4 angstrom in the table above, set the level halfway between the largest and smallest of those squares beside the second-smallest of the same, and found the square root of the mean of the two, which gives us 2.63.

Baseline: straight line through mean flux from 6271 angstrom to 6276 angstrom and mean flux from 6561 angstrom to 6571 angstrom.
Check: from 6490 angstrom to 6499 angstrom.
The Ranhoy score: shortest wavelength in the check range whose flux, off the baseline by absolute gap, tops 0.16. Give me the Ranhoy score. 6491.02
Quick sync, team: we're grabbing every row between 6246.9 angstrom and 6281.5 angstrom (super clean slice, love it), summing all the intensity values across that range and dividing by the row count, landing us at 2.33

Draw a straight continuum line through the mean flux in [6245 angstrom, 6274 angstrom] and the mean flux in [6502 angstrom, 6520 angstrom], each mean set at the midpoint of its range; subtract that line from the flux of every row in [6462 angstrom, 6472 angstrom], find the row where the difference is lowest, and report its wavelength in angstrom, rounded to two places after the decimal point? 6468.64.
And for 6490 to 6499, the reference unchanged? 6498.50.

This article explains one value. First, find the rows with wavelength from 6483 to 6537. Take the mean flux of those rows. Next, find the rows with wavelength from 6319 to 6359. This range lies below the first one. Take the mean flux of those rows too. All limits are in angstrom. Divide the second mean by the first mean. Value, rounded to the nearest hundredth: 0.98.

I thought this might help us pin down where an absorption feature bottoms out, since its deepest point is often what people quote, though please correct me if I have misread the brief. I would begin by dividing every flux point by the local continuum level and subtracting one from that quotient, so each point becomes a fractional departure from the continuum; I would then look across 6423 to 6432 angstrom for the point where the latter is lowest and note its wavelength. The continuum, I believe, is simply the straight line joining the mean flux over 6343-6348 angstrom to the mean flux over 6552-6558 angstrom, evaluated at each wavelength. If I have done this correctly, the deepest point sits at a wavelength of 6430.03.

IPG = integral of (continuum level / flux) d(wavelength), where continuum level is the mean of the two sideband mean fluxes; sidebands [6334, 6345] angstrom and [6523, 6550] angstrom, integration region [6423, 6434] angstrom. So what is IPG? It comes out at 11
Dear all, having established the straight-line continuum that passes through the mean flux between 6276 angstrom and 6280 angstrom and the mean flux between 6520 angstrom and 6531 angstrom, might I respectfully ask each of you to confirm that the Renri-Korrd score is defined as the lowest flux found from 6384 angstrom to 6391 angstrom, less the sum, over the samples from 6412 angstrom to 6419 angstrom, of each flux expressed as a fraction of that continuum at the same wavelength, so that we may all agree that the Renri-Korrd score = -2.0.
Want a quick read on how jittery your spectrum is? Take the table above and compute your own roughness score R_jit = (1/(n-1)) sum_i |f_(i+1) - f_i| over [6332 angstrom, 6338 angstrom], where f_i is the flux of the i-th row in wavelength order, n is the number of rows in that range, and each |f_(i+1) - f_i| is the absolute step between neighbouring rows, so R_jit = 0.076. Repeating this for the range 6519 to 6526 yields 0.091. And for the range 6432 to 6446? 0.175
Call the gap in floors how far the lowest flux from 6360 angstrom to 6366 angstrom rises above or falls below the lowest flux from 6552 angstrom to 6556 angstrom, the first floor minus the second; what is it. -0.42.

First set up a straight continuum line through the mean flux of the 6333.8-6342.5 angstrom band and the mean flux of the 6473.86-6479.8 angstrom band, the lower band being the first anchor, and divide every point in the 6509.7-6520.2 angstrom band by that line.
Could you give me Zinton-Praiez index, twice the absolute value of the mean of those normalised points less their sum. 11.6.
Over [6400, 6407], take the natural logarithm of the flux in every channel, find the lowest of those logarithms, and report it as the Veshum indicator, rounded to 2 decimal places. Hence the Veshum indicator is 0.82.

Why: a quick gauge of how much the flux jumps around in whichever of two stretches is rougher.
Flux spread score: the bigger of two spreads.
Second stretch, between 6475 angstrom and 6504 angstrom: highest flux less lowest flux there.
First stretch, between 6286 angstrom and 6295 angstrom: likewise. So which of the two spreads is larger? 0.45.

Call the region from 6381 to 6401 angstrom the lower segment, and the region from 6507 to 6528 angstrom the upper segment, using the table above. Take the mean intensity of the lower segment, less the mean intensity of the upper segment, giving 0.30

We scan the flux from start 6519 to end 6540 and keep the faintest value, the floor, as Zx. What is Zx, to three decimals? 2.047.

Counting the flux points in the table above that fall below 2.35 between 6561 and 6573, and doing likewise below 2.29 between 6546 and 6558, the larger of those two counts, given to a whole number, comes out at 2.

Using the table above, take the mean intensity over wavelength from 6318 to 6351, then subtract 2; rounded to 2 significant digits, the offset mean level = 0.38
